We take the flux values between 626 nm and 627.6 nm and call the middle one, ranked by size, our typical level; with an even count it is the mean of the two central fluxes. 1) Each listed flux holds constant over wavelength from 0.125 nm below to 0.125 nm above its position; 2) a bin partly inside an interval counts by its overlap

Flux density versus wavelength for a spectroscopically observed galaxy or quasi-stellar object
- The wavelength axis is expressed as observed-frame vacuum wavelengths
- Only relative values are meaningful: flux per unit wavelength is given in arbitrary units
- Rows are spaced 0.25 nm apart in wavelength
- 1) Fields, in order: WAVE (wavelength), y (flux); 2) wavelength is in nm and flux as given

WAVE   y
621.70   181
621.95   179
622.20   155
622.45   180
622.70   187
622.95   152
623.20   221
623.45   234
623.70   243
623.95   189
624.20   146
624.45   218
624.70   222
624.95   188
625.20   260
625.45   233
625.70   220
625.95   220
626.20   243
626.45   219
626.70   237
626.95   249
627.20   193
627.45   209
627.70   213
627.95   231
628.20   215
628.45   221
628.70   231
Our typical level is 228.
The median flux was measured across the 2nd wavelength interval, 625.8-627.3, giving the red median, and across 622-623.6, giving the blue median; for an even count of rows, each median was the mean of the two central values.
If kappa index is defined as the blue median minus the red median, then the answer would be -45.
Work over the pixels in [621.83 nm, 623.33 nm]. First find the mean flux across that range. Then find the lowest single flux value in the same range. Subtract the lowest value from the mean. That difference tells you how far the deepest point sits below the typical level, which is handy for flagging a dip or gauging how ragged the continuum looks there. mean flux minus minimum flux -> 27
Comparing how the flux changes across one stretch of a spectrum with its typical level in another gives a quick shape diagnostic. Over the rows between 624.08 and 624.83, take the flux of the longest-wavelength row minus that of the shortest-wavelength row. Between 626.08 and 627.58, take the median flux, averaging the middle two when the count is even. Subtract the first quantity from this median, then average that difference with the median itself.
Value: 190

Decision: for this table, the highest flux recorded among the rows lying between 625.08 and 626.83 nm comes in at 260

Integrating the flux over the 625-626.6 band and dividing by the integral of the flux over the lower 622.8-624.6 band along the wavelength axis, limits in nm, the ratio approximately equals 1.0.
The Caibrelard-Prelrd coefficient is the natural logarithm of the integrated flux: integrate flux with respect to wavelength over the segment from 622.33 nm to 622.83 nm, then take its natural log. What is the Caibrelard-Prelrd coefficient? 4.52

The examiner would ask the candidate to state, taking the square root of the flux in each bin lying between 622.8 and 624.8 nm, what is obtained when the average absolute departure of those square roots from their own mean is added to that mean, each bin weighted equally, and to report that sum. 15.3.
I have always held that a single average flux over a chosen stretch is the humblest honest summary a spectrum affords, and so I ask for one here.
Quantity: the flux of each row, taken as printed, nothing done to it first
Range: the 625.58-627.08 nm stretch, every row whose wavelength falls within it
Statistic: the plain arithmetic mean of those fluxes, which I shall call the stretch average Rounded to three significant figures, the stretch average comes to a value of 231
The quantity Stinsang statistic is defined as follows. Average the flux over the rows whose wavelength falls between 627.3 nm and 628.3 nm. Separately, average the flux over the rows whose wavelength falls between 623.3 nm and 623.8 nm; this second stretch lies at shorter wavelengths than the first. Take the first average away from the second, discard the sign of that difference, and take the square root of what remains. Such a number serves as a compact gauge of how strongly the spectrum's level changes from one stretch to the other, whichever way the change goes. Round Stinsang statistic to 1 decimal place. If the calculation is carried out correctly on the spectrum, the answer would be 4.6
